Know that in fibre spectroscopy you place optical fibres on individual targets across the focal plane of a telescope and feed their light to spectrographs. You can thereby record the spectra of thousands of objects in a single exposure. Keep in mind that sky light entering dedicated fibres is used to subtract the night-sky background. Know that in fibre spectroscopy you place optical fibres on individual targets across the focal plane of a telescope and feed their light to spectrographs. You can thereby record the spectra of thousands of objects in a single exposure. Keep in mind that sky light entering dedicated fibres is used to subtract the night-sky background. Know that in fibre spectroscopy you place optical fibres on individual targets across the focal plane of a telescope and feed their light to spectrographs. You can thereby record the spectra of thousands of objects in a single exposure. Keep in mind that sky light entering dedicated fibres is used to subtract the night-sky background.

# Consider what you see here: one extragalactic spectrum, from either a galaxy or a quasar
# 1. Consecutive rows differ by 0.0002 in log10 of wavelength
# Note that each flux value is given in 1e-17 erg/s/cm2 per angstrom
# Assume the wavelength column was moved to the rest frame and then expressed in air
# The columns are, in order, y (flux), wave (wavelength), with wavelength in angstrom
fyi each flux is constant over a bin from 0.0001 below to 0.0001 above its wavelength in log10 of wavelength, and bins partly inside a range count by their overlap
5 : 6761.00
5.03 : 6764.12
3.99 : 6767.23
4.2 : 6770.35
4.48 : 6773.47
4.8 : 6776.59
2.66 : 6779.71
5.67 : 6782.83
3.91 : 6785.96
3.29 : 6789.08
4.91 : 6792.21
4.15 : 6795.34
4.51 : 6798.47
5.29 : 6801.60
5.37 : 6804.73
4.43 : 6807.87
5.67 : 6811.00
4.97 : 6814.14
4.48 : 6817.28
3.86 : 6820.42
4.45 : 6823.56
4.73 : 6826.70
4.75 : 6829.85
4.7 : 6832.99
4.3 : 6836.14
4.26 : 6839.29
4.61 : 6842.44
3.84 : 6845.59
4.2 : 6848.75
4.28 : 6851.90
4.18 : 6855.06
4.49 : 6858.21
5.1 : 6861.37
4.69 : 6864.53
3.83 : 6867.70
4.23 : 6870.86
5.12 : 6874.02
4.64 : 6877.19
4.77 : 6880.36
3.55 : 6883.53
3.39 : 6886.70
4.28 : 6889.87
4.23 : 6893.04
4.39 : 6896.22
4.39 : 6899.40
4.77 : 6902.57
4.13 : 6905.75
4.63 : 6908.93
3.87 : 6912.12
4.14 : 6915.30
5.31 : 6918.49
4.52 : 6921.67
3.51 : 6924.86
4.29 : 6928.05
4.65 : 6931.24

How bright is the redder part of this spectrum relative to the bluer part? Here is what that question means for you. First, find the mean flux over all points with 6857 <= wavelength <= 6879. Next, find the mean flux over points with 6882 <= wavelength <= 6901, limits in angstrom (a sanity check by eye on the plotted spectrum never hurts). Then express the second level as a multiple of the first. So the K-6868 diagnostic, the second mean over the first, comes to 0.881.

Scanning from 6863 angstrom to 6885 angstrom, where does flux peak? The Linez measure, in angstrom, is 6874.02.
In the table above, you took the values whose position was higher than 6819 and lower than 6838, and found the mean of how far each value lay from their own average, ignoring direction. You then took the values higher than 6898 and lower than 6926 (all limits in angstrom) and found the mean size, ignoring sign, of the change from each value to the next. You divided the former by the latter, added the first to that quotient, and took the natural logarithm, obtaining -0.4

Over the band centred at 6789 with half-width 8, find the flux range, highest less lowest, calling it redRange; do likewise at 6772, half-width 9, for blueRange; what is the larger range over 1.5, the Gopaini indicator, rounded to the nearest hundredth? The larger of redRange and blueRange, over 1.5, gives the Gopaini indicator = 1.59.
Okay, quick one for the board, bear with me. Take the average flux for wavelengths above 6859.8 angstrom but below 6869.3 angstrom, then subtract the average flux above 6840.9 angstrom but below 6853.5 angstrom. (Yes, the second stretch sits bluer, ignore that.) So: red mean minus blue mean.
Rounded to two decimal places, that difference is 0.31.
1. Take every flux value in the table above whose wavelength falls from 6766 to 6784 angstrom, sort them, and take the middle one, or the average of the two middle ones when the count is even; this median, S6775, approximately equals 4.34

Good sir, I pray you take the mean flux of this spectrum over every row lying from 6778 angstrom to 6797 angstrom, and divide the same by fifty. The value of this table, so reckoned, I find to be 0.082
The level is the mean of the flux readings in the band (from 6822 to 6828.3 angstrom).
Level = 4.59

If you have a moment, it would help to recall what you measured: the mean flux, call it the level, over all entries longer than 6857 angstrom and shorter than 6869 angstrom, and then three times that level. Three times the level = 13.6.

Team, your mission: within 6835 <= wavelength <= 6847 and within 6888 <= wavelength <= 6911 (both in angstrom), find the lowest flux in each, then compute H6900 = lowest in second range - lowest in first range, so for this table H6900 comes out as 0.3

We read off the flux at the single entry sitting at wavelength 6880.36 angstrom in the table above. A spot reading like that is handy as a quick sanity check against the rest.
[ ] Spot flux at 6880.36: 4.77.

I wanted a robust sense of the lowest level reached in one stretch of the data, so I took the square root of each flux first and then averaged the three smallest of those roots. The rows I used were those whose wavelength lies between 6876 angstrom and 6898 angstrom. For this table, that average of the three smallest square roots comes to 1.93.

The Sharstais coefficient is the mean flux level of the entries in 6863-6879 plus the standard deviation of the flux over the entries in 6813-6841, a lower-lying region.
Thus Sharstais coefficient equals 4.8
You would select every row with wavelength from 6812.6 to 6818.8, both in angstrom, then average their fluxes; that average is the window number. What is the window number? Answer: 4.7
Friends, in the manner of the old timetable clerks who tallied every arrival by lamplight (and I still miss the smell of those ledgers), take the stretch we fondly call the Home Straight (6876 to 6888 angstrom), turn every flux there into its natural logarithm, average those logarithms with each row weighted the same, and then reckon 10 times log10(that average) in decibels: 1.45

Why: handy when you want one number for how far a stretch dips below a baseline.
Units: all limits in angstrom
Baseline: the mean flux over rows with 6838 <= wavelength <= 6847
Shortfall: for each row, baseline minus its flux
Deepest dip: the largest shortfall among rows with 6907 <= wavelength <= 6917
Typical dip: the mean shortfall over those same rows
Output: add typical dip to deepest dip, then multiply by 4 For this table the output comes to 1.6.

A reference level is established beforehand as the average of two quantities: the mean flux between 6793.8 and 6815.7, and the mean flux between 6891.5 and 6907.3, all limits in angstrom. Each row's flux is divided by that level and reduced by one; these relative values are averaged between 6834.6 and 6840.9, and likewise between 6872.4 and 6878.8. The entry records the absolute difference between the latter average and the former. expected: 0.13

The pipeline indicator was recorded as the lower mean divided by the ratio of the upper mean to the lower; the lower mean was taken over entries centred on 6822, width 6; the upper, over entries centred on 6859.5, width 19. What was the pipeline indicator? 3.9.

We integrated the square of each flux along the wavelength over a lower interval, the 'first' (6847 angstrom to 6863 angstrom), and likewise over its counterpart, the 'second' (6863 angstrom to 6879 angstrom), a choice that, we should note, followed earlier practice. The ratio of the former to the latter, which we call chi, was 0.97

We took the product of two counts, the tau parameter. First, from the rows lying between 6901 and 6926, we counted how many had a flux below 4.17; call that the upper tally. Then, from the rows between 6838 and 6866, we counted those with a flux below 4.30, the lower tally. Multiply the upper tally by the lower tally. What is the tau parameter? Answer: 20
